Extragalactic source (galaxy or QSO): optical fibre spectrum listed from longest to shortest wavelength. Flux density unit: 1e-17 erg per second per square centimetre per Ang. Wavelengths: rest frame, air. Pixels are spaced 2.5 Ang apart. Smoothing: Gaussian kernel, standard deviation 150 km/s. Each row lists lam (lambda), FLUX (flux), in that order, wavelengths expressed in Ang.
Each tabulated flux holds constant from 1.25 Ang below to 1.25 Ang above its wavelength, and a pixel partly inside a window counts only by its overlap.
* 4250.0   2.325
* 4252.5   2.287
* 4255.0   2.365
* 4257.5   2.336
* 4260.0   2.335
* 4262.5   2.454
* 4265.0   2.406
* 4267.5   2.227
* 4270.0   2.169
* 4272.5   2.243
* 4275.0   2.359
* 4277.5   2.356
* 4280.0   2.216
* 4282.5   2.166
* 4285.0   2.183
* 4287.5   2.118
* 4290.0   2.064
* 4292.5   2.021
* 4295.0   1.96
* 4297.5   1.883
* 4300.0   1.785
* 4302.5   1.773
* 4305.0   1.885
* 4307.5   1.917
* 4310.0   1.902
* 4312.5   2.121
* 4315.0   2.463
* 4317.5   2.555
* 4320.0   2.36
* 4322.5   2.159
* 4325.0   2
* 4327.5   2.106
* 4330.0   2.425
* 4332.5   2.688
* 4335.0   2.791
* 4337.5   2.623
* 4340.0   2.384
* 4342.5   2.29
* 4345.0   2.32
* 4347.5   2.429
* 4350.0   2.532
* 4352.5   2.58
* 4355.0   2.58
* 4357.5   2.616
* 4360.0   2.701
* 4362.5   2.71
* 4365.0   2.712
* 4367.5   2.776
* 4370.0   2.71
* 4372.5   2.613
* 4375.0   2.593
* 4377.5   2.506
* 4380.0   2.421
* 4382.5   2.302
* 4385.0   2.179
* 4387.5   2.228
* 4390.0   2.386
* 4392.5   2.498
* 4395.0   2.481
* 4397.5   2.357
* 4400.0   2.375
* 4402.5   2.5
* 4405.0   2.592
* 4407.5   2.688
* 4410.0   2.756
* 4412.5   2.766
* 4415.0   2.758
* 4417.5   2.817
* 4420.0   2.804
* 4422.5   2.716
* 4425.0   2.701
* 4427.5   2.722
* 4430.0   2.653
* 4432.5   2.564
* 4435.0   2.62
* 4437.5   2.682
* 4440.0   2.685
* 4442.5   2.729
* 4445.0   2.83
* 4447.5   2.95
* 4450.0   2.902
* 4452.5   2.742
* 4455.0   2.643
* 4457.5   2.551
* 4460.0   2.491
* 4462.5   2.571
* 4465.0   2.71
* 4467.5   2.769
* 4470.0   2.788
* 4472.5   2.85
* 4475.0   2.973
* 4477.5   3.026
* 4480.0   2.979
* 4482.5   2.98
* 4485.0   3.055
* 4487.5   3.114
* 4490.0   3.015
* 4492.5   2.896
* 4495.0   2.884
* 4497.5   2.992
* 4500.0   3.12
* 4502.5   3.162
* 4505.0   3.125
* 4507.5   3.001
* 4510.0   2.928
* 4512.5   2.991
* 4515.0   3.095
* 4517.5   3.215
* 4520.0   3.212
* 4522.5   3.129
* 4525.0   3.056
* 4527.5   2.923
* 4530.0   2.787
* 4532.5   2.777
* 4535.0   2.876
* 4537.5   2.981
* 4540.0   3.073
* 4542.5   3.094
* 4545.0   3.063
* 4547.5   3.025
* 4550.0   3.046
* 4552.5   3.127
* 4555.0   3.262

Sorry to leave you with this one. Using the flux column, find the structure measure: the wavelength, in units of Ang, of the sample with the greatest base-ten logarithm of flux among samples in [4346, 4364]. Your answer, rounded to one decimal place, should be 4362.5 Ang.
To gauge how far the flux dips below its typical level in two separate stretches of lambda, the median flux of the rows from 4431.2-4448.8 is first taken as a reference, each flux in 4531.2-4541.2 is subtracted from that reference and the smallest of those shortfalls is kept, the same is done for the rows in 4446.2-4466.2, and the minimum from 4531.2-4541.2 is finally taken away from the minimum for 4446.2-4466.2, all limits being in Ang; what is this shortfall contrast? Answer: 0.1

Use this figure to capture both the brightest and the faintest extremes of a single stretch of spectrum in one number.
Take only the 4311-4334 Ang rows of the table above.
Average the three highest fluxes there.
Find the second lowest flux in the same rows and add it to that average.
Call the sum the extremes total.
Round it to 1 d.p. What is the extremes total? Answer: 4.7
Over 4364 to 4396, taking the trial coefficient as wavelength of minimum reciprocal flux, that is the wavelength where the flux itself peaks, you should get 4367.5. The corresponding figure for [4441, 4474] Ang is 4447.5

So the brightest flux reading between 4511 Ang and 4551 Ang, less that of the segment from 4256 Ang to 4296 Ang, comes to 0.8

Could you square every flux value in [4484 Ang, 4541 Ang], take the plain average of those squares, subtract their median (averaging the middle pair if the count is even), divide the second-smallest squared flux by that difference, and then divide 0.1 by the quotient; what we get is 0.0004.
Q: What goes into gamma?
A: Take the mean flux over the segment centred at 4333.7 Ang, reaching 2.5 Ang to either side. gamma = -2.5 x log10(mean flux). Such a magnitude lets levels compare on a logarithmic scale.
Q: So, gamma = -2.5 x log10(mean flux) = -1.09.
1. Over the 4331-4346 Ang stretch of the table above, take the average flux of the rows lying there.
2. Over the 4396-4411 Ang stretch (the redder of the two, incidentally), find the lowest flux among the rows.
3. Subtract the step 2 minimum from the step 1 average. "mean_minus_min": 0.16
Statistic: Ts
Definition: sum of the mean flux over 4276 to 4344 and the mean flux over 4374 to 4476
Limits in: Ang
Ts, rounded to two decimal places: 4.82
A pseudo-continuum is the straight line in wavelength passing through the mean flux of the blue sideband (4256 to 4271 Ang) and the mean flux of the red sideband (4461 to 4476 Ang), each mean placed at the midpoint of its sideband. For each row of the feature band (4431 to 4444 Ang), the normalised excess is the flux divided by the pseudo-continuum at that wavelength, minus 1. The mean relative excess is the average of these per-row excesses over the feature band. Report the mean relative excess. -0.02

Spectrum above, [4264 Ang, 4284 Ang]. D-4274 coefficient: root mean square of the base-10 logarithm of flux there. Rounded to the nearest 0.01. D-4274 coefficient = 0.36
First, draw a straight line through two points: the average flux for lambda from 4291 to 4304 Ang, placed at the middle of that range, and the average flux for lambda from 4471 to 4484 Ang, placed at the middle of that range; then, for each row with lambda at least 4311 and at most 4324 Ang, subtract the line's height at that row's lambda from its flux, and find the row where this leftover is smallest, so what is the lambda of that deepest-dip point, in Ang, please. 4322.5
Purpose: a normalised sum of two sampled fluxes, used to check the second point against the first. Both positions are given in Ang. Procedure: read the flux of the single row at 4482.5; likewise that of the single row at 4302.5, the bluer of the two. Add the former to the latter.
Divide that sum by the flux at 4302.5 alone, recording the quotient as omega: 2.7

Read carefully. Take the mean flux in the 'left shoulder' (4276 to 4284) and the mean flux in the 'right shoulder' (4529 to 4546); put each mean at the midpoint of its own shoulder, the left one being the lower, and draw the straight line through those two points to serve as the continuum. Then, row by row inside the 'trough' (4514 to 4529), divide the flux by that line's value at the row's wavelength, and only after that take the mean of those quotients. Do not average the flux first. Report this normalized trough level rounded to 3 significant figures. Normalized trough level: 1.07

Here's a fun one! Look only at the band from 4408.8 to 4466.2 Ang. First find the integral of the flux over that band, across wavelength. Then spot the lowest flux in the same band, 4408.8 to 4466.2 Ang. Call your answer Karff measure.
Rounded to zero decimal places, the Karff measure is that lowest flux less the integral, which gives -153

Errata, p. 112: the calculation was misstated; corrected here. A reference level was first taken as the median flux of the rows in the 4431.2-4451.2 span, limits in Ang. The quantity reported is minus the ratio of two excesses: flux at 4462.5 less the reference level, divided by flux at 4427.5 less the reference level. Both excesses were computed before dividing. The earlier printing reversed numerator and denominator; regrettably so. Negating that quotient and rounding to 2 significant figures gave 9.1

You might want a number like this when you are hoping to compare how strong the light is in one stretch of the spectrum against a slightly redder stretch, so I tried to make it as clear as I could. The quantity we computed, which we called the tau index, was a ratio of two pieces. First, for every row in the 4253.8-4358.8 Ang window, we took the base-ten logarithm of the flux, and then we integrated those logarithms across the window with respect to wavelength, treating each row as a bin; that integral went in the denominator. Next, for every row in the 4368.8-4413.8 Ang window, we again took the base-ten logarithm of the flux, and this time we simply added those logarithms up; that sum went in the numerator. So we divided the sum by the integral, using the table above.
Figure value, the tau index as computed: 0.2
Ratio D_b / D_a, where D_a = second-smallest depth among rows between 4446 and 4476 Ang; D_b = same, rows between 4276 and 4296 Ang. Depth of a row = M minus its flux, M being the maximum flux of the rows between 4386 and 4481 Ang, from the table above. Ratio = 11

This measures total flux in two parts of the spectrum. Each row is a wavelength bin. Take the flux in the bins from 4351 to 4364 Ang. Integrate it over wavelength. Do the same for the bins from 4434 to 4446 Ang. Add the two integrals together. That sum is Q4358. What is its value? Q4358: 67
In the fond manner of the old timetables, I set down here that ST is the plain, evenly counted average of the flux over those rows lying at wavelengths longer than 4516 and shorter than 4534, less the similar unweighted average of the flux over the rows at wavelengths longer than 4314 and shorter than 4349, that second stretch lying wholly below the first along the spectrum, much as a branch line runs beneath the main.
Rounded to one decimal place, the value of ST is 0.6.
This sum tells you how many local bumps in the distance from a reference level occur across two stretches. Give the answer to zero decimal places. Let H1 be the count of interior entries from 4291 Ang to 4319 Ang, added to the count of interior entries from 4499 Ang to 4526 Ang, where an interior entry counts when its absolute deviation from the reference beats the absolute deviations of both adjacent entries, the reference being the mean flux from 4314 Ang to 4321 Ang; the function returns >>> 4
